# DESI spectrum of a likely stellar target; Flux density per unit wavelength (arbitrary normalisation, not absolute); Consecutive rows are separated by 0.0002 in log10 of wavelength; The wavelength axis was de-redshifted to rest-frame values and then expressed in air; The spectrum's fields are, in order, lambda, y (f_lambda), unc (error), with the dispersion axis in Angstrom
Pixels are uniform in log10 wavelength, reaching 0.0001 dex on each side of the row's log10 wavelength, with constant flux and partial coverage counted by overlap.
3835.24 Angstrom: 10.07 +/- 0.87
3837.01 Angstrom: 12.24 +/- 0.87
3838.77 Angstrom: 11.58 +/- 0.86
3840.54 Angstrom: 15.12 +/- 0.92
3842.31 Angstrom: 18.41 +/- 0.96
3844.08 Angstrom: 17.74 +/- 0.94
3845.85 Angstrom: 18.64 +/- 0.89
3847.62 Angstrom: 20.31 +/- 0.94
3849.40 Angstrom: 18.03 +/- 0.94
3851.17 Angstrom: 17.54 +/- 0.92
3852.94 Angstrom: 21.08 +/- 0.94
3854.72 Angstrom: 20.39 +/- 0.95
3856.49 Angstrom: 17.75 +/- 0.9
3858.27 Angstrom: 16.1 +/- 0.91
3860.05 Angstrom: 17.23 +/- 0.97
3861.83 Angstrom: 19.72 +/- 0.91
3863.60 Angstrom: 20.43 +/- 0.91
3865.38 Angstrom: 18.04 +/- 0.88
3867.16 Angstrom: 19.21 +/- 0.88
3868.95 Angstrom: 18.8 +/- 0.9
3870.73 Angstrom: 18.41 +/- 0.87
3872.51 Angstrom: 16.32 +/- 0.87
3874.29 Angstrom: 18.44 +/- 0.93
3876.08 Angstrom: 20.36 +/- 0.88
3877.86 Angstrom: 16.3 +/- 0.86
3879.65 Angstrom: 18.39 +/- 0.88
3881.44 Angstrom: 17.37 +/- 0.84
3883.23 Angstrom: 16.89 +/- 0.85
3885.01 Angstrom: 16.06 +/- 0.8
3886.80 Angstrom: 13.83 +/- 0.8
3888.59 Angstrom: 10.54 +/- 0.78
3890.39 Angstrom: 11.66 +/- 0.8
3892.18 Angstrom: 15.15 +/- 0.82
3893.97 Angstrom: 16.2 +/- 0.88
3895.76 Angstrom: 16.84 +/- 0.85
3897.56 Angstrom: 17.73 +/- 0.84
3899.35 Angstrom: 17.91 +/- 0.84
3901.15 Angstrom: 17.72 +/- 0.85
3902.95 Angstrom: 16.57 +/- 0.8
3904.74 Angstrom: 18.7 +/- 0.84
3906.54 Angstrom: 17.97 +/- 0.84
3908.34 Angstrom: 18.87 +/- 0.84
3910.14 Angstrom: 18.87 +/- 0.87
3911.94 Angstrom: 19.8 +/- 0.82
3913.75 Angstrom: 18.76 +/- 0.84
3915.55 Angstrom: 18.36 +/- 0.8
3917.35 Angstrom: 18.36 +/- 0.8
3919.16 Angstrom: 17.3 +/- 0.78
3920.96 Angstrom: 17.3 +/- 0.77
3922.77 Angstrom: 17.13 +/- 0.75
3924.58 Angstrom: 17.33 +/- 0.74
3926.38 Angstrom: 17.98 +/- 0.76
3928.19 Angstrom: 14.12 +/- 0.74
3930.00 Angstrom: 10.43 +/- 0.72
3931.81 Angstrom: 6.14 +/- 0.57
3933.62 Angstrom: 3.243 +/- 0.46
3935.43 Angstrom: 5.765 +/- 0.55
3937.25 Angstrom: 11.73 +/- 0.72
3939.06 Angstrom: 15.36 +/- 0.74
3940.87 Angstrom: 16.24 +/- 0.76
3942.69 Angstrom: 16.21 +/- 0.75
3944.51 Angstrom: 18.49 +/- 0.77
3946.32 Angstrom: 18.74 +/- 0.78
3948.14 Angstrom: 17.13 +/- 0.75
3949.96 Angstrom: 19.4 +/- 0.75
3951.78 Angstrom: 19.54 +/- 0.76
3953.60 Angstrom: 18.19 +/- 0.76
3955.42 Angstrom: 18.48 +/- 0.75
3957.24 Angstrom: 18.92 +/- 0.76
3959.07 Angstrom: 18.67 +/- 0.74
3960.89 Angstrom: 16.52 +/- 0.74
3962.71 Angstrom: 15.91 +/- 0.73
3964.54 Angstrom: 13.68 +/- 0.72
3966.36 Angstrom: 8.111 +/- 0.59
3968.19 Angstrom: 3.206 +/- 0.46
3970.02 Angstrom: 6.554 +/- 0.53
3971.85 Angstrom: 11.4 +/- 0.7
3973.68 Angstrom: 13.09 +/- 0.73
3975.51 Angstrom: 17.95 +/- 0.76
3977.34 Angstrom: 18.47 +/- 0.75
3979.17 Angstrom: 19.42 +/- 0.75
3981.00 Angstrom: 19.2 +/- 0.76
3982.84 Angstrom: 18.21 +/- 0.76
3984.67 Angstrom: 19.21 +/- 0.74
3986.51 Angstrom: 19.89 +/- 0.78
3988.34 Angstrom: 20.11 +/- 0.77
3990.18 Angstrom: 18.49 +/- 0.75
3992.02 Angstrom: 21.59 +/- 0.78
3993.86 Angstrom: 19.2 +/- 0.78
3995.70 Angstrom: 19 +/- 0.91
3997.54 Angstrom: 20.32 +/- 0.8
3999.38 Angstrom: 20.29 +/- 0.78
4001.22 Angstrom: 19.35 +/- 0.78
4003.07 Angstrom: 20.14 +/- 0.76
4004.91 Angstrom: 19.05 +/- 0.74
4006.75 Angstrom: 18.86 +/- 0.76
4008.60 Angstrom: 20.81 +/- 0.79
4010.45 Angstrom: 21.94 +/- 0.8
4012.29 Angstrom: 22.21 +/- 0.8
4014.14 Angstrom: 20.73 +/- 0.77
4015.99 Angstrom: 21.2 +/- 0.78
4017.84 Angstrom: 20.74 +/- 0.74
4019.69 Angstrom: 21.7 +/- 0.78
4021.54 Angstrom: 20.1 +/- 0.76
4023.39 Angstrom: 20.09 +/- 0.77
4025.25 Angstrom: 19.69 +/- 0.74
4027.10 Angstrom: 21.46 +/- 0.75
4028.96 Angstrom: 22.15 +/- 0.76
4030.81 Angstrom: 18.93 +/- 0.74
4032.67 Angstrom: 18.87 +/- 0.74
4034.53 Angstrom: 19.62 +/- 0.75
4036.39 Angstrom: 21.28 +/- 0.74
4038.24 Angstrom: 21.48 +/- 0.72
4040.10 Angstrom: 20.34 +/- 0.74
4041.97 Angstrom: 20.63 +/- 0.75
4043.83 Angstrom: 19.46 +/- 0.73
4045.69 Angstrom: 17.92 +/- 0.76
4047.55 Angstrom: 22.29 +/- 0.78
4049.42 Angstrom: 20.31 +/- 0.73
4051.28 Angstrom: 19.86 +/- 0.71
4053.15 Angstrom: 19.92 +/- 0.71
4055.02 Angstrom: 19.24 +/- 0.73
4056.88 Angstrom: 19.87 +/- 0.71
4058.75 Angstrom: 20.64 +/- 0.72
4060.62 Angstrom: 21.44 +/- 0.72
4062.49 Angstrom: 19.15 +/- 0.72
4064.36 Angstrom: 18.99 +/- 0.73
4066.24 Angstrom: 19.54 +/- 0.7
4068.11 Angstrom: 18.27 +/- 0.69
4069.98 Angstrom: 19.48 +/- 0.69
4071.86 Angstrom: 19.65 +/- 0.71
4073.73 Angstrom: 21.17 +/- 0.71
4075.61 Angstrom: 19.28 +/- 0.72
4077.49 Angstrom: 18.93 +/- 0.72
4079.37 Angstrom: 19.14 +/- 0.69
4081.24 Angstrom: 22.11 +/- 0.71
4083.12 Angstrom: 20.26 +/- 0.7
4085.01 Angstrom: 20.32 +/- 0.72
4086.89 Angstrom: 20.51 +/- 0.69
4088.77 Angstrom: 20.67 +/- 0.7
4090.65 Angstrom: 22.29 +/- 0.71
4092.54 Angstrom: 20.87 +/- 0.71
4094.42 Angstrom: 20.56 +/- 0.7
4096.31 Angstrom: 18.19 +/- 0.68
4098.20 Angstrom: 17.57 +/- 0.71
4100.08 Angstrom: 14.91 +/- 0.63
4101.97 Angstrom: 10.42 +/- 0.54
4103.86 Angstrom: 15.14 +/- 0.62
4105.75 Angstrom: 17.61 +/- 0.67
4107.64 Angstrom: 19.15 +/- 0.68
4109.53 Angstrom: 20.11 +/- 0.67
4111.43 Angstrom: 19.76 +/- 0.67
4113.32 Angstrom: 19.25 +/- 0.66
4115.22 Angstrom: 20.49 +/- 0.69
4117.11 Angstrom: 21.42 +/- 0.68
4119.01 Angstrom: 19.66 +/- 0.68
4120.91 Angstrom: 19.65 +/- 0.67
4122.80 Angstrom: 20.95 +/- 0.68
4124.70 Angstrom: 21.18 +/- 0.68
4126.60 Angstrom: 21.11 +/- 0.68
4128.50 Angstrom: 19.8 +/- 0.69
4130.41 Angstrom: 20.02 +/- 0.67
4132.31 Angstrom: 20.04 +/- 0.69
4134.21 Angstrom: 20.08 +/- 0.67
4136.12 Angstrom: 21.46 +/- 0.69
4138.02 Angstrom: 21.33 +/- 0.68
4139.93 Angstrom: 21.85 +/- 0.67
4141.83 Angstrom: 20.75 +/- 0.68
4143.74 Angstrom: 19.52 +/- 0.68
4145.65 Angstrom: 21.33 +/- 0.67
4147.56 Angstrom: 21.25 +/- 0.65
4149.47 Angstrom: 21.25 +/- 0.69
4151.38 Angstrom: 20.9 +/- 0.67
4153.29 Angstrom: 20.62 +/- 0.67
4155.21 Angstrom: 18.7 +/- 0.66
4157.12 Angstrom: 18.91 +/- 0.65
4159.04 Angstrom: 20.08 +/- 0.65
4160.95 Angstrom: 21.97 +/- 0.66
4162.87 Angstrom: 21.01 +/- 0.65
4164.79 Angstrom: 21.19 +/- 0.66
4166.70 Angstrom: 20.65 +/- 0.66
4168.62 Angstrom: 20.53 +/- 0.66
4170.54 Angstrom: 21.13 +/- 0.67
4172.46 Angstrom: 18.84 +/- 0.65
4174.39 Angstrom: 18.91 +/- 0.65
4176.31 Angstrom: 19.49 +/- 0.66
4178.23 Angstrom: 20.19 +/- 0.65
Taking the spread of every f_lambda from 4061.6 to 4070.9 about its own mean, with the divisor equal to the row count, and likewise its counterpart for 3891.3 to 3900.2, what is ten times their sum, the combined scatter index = 15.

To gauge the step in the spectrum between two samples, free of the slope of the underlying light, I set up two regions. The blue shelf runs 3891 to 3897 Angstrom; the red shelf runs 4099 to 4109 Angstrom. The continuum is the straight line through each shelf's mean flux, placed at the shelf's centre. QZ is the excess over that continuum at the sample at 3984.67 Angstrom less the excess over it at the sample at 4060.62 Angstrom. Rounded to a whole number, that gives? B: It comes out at -2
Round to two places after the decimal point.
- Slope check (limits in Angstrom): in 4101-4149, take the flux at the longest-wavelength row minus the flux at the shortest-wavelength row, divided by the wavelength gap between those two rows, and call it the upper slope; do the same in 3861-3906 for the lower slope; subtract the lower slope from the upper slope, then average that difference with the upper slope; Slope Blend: 0.25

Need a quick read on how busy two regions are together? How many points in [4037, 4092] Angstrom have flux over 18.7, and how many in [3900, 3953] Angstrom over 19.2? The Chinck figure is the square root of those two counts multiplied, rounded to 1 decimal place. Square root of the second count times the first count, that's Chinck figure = 9.0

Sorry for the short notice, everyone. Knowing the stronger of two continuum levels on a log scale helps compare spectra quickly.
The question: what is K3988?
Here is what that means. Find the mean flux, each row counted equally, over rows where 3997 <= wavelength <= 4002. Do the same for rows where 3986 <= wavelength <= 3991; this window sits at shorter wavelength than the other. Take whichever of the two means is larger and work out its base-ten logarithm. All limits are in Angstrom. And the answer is 1.30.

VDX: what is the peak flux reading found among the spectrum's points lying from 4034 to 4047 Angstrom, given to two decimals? 21.48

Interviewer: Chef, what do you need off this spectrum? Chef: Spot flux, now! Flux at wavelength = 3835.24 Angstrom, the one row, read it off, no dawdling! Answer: 10.07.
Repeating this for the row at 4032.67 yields 18.87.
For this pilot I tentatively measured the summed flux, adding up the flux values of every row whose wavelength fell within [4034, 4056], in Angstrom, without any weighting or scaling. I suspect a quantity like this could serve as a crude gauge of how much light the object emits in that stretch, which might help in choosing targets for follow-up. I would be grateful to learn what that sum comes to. 242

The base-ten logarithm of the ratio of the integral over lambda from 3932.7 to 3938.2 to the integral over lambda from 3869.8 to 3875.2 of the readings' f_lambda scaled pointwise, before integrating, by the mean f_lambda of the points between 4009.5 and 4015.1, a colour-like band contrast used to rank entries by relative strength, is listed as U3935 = -0.40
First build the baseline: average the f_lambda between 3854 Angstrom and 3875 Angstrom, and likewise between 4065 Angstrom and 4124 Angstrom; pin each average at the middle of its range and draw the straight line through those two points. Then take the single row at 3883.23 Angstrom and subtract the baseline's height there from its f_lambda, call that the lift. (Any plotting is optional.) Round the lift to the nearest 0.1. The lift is -1.6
